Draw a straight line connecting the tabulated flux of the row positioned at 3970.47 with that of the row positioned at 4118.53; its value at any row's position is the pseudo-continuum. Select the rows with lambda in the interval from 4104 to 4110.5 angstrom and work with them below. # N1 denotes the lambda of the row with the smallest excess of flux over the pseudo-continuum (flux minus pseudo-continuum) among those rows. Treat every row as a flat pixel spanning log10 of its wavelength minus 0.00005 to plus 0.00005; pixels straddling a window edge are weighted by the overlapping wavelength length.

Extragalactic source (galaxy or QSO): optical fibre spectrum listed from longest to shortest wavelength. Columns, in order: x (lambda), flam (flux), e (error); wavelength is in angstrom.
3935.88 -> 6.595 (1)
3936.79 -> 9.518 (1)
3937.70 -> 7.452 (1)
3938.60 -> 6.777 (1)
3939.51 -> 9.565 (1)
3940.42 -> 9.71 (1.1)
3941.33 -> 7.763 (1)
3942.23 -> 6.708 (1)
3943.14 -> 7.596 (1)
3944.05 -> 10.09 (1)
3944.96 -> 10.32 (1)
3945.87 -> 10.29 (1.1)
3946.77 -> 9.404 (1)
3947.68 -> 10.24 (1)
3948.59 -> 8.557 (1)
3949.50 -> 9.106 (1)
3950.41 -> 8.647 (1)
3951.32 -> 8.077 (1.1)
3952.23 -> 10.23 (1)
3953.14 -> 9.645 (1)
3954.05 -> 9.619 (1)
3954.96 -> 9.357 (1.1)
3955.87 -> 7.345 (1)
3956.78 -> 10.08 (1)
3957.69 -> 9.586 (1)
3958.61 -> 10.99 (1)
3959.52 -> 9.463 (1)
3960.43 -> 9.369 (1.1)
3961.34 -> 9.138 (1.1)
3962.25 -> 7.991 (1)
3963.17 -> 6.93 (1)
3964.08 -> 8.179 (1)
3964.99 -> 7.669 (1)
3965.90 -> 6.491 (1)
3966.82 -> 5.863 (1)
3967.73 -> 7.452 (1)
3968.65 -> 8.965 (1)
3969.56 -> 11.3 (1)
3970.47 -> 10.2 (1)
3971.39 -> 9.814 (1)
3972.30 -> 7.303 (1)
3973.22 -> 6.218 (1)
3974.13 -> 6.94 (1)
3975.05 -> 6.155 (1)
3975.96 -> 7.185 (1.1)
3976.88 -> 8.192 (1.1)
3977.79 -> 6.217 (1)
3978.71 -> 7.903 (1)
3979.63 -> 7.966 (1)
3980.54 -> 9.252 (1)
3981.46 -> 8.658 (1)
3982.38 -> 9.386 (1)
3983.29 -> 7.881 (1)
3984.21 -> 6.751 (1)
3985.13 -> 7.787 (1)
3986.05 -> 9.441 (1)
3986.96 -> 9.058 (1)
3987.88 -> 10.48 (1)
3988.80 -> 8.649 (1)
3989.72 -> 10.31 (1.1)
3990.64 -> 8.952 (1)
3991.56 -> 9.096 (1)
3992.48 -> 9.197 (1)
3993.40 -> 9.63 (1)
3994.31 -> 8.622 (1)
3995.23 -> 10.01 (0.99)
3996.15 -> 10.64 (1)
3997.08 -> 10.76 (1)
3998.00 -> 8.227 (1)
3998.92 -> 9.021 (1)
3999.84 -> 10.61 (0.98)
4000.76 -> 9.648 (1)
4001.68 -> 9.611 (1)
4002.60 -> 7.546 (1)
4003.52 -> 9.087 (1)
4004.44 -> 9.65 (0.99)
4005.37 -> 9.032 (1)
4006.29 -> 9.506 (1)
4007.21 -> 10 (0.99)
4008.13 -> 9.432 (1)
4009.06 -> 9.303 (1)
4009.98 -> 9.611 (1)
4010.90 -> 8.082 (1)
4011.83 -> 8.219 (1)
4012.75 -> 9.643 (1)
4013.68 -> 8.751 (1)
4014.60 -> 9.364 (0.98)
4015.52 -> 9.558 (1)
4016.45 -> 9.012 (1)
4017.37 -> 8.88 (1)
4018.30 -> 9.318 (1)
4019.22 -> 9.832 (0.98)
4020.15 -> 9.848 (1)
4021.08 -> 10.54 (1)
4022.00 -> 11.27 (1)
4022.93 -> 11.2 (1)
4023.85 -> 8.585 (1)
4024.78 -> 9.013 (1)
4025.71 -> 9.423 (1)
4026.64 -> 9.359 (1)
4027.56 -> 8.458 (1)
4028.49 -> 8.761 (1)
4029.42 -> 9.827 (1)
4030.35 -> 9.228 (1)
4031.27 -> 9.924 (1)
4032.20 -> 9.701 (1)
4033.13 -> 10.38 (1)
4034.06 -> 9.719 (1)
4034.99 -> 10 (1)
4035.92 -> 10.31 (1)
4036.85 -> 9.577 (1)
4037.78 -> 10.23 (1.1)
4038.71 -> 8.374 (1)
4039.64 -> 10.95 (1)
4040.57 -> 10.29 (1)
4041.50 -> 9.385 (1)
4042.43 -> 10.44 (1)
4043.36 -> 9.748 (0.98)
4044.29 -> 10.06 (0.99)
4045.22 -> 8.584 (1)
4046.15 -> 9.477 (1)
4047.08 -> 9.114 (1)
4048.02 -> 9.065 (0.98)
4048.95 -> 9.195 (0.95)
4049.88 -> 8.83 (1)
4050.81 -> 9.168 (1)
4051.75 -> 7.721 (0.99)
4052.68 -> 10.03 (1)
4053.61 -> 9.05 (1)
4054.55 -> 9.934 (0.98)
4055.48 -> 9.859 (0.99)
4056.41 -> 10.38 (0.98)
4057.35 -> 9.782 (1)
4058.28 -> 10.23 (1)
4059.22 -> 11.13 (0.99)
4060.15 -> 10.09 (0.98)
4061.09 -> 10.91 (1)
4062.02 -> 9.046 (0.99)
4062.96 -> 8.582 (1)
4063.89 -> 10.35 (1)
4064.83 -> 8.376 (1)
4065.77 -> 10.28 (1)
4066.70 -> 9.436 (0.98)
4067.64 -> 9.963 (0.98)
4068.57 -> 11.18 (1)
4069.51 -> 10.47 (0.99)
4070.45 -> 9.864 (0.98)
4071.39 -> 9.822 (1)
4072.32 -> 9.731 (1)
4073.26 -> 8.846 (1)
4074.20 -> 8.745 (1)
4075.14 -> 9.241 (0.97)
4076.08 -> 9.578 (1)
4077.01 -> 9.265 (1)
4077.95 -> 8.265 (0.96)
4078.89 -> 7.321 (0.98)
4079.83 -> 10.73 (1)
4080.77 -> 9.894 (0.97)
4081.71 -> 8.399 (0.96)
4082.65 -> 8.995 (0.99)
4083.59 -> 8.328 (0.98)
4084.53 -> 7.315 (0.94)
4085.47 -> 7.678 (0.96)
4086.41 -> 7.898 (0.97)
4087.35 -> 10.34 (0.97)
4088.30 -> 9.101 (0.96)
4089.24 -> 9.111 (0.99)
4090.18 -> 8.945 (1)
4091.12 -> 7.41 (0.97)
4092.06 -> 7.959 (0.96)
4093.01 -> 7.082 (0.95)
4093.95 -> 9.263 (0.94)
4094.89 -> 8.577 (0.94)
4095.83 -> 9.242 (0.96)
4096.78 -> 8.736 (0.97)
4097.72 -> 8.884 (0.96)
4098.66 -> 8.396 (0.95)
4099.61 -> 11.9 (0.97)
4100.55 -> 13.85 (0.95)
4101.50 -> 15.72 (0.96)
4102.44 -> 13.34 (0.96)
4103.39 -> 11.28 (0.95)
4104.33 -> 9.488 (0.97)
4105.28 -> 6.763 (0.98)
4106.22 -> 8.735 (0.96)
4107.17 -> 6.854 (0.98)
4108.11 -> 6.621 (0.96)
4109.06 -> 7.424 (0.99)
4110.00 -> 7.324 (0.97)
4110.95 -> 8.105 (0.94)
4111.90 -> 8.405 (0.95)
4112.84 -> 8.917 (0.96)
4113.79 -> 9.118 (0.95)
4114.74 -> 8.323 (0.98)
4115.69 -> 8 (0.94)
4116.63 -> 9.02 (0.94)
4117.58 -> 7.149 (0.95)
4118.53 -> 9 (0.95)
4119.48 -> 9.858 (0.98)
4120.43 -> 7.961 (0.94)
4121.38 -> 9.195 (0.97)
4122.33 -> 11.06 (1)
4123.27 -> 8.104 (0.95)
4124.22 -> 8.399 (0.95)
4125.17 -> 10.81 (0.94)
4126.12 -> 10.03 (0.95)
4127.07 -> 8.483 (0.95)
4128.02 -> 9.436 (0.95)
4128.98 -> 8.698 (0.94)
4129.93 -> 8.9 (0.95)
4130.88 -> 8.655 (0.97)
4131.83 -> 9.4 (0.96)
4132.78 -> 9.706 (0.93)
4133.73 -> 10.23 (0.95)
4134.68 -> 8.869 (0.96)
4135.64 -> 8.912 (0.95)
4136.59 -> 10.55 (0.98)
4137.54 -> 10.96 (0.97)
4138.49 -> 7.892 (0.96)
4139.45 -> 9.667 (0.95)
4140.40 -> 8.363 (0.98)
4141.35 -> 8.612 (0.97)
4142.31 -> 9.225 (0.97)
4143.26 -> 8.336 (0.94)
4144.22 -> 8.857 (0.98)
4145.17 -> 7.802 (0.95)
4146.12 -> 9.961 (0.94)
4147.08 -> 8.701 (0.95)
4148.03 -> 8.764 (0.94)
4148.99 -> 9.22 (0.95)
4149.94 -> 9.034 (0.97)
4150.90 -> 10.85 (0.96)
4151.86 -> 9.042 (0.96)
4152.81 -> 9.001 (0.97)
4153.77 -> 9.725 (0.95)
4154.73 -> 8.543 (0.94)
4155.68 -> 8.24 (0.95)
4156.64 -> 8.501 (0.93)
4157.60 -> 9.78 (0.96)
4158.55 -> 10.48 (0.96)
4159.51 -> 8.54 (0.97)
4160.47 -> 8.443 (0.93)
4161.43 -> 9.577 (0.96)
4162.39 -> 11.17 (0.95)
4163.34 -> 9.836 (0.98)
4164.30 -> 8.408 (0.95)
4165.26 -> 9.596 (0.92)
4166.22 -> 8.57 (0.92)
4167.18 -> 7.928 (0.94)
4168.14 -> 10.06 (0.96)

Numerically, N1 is 4108.11 angstrom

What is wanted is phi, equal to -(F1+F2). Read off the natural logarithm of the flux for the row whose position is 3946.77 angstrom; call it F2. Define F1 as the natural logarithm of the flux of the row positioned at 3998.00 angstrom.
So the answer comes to -4.3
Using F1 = 2.11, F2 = 2.24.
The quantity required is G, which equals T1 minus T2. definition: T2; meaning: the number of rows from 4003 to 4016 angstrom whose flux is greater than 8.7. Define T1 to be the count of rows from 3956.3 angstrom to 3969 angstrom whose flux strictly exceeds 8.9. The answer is -5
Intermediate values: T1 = 7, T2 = 12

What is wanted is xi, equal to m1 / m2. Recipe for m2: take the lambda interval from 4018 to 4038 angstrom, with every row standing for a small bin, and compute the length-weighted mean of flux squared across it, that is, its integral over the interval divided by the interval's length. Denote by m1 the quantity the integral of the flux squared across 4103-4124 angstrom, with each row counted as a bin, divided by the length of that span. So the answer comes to 0.77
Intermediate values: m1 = 73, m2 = 96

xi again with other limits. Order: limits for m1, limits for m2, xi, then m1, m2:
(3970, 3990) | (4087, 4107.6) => 0.72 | 70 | 97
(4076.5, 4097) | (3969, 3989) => 1.06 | 75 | 71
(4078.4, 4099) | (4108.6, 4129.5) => 0.97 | 75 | 78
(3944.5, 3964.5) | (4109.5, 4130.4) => 1.09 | 86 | 79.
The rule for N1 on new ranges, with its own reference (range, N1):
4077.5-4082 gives 4078.89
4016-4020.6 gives 4017.37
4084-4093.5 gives 4093.01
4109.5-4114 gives 4110.00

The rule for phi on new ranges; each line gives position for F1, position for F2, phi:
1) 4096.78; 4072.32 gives -4.4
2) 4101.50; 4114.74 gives -4.9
